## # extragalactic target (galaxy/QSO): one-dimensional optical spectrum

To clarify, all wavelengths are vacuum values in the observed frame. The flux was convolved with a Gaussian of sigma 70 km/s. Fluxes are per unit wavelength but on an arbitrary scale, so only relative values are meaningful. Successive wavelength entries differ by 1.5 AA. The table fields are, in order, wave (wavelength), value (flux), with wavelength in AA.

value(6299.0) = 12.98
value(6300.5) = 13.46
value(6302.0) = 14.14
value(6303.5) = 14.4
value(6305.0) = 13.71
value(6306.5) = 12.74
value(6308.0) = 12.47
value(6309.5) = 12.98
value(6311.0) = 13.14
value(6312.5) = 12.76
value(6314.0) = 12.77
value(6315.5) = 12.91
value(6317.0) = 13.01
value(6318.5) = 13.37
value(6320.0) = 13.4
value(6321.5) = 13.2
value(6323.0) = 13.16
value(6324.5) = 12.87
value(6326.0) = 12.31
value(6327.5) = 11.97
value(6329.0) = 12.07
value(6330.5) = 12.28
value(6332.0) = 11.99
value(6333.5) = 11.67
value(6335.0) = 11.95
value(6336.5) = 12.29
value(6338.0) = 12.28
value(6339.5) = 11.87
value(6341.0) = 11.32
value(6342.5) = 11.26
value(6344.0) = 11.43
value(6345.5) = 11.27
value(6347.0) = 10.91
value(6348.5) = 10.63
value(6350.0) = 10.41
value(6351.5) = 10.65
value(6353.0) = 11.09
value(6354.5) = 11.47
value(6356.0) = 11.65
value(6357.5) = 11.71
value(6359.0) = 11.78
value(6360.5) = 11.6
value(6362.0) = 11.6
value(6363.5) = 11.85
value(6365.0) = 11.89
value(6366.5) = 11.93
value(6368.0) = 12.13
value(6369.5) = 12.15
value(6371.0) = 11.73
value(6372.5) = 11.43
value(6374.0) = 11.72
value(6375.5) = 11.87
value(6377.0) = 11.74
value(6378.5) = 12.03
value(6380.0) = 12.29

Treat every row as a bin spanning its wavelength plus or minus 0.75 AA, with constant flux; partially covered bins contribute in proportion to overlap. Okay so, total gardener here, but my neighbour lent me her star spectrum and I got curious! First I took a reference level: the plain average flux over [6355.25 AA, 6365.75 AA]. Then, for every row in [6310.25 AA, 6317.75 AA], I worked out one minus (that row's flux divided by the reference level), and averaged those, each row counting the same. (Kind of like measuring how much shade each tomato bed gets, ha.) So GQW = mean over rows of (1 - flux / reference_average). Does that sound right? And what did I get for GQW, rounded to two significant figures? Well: -0.10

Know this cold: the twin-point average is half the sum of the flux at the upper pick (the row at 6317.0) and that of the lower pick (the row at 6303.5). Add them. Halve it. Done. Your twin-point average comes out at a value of 13.7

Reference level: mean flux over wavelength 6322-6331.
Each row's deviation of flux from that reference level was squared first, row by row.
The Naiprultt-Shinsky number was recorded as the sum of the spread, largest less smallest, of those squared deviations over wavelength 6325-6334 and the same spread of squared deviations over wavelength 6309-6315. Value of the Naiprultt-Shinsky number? 1.0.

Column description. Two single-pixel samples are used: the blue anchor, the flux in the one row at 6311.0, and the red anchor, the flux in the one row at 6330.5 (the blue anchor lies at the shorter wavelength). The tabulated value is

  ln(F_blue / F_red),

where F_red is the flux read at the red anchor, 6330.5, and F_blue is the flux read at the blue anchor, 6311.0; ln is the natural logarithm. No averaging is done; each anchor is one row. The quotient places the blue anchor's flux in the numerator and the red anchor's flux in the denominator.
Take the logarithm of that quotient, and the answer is 0.07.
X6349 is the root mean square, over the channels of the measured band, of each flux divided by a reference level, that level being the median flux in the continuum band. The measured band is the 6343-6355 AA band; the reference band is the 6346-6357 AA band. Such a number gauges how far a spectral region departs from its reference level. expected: 1.01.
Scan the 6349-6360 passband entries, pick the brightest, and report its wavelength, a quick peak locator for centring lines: 6359.0 AA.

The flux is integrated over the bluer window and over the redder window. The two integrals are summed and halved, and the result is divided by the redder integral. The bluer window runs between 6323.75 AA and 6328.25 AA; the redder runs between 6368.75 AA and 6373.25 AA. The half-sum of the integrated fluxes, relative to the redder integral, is 1.03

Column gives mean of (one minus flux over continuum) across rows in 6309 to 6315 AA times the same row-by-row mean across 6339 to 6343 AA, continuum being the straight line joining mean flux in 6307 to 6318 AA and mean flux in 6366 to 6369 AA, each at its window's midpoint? -0.0002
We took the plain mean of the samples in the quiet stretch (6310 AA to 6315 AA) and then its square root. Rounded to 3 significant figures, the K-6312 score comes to 3.59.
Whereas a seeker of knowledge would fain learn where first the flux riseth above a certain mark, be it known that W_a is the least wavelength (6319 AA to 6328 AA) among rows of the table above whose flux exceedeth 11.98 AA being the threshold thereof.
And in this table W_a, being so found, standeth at 6320.0 AA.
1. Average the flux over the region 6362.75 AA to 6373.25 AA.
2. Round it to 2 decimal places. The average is 11.87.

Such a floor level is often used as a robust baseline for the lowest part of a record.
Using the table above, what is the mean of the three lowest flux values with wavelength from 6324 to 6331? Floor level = 12.1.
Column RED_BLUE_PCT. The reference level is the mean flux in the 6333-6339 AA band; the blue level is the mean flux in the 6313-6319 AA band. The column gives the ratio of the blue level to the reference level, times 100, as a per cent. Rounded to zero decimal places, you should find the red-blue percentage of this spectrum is 108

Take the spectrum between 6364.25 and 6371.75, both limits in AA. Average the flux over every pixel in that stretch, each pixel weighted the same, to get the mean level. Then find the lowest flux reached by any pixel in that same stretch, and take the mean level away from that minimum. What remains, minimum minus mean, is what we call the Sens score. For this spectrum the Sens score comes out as -0.24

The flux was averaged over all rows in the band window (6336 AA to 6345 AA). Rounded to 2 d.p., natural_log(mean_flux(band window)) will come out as 2.46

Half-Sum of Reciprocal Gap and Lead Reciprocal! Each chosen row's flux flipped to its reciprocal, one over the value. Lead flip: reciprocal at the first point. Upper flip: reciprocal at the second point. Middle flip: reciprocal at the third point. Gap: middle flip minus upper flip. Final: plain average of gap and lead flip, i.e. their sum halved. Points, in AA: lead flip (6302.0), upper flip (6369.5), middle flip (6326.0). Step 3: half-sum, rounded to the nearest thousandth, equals 0.035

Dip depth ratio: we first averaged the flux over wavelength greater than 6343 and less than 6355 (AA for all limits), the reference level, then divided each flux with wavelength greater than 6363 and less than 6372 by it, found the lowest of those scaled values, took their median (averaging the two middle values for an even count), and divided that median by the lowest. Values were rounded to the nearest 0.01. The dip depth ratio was 1.02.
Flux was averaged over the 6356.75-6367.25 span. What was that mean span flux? 11.8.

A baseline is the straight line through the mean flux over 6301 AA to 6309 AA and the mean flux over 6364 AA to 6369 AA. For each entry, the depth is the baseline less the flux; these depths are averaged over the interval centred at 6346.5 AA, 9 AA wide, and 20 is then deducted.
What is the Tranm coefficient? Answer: -18.5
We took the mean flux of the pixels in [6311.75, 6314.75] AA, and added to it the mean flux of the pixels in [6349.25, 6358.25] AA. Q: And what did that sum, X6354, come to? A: 23.9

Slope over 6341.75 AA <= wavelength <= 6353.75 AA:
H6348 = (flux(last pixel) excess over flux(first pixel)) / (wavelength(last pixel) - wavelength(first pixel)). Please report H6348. -0.02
